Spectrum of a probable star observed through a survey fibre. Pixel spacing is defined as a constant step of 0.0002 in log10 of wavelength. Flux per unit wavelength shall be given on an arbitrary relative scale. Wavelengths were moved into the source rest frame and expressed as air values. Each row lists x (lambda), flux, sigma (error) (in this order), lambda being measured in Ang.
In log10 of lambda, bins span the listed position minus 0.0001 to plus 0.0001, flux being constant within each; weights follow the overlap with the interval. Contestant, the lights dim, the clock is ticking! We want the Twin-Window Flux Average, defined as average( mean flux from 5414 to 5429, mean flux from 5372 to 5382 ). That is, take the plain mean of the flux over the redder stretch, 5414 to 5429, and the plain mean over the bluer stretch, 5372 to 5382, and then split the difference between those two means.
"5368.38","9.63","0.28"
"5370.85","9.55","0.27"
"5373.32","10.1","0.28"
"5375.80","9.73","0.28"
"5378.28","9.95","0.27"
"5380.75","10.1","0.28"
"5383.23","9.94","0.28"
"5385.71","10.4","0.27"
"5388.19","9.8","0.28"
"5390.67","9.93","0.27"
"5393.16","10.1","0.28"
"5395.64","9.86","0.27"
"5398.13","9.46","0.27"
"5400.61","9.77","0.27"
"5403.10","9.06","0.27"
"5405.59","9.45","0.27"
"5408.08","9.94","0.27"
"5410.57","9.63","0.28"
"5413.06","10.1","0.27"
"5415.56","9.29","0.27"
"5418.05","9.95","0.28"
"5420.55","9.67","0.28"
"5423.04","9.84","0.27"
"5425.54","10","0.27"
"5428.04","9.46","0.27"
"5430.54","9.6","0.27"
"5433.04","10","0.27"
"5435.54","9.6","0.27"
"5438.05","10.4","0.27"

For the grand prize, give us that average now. 9.84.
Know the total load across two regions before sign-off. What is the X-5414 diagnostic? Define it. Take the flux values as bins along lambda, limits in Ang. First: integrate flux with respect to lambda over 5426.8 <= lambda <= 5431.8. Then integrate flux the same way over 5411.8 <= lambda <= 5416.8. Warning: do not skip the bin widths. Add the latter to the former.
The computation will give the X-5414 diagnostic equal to 96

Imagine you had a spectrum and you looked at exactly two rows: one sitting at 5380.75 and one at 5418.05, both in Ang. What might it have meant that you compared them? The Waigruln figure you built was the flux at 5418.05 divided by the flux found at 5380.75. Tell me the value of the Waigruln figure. 0.985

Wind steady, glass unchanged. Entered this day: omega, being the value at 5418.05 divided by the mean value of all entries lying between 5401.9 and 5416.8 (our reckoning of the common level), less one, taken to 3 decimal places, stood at 0.039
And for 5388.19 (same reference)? 0.023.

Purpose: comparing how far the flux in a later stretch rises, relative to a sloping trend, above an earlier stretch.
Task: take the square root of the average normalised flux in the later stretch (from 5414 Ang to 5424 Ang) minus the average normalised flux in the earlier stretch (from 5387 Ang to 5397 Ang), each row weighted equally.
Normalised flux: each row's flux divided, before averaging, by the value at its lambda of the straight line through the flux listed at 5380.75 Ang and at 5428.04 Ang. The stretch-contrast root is 0.12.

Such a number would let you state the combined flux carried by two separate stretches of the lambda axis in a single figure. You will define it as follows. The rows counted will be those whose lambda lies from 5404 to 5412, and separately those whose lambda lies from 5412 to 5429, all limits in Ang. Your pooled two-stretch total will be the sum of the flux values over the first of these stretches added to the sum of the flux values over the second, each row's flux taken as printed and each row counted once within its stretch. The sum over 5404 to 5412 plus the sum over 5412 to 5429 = 97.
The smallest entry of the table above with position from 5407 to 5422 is 9.29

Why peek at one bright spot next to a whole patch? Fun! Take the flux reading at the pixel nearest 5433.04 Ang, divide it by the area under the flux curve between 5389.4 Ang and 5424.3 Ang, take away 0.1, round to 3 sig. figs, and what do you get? -0.0705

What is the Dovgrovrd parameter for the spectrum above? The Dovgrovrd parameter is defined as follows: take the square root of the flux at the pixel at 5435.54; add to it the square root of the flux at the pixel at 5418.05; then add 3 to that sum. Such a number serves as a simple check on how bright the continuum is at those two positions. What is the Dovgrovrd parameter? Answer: 9.25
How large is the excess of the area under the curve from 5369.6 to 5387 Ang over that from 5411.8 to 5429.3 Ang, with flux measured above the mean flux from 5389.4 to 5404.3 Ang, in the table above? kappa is 3.6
